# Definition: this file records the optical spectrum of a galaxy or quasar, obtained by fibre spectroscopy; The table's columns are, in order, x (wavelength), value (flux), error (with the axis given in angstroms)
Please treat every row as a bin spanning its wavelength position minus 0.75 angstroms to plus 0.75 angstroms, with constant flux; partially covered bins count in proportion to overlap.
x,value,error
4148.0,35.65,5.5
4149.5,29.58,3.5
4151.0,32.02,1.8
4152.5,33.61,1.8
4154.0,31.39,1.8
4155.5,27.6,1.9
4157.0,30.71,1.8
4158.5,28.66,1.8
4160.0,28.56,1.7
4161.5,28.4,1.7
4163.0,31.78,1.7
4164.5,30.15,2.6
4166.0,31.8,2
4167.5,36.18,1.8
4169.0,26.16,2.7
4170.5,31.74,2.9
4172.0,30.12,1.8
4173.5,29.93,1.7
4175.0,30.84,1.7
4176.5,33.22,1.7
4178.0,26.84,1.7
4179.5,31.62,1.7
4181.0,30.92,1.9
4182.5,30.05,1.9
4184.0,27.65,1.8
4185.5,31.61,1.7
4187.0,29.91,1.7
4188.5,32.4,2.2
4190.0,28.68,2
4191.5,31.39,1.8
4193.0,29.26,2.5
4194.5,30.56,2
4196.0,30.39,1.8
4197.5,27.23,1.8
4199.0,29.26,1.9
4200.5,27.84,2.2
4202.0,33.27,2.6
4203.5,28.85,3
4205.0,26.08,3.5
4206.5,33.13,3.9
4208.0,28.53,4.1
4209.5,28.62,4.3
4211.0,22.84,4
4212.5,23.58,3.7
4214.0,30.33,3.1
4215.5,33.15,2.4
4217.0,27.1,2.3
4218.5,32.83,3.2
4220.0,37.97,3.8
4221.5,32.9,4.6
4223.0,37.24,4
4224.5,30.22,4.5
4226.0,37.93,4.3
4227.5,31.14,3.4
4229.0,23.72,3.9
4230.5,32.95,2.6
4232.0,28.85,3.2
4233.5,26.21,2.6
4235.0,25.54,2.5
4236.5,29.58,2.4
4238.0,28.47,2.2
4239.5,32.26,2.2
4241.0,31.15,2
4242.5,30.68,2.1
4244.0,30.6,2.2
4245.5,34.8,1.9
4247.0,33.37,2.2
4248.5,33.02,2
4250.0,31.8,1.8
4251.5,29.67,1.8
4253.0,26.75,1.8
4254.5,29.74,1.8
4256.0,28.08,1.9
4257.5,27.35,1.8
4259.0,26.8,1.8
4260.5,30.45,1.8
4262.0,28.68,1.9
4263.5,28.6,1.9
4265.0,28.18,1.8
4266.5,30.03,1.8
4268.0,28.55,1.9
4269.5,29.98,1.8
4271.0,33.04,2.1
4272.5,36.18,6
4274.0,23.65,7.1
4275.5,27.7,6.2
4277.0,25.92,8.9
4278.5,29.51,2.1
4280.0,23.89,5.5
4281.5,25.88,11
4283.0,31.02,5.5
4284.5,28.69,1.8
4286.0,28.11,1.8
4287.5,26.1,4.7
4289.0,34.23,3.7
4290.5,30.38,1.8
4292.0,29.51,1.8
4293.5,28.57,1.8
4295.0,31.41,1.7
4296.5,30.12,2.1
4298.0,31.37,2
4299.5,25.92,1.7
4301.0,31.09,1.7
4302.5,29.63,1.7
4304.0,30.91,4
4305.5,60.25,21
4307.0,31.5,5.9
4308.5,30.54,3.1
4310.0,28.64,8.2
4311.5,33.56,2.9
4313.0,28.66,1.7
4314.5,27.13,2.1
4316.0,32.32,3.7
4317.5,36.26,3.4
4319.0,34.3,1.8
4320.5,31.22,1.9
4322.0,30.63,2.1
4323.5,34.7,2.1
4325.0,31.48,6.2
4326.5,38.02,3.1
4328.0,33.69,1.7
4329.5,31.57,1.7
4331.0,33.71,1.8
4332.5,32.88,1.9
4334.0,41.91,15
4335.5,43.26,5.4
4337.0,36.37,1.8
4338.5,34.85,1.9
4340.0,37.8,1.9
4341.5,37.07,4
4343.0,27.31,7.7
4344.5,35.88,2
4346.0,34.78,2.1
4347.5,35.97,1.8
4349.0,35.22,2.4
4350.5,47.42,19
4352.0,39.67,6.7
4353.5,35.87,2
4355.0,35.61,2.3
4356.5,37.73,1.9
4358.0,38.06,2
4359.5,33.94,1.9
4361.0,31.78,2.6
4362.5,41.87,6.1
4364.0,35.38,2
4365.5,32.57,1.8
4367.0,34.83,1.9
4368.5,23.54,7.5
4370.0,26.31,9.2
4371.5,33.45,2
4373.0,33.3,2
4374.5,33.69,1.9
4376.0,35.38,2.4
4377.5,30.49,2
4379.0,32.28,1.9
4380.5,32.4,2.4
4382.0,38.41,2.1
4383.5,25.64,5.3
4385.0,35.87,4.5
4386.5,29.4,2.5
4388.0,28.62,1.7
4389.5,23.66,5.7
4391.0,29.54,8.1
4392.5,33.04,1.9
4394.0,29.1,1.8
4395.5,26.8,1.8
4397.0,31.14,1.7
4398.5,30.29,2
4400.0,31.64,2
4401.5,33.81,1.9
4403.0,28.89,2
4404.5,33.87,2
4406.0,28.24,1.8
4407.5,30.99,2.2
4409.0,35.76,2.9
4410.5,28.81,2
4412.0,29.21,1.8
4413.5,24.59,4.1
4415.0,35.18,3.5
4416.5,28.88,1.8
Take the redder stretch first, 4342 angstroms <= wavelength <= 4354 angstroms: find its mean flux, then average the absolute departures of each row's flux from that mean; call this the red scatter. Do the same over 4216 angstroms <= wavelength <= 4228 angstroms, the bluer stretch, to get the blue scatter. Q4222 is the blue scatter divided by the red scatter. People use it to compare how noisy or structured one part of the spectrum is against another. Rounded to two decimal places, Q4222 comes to 0.92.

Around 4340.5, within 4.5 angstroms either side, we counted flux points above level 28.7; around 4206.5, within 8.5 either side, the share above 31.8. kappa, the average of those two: 2.6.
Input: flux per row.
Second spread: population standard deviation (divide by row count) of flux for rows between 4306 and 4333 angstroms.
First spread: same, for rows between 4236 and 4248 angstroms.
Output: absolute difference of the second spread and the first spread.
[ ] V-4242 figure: 1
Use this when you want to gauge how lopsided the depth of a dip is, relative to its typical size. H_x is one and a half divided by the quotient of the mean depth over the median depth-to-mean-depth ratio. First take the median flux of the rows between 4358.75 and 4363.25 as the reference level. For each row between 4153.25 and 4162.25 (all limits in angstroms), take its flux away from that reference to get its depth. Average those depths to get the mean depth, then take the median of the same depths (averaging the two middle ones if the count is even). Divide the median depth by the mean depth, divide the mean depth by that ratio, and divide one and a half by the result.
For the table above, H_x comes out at 0.36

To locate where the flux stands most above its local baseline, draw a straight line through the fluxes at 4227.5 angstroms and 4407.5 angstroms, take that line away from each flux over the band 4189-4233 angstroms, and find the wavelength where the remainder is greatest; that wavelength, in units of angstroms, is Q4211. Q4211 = 4220.0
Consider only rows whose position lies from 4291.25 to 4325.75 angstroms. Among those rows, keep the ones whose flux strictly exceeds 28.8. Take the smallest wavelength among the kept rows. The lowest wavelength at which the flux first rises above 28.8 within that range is 4292.0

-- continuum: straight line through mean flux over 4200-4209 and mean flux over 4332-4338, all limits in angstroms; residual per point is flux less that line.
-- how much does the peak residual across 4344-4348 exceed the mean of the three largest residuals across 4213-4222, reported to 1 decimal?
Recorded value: -7.5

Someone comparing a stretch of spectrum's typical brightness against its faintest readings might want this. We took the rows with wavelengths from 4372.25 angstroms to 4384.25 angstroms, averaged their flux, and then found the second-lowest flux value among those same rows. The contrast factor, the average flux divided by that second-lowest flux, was 1.072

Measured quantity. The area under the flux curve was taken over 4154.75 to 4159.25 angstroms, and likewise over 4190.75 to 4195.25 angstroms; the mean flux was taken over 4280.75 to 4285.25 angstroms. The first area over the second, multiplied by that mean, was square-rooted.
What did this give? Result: 5.2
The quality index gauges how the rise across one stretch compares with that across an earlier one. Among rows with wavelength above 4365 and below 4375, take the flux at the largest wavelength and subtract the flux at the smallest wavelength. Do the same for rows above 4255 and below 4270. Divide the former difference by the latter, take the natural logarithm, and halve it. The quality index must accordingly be -0.26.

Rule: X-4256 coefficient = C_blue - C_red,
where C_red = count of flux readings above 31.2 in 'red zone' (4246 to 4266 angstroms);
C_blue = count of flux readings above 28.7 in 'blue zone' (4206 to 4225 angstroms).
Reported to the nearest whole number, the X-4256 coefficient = 5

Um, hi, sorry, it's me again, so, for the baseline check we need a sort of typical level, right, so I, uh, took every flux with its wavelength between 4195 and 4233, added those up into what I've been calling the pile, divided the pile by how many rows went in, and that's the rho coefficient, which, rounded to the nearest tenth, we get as 30.2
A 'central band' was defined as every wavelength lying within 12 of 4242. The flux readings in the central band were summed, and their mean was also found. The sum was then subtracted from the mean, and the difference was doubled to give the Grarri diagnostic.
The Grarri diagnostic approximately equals -911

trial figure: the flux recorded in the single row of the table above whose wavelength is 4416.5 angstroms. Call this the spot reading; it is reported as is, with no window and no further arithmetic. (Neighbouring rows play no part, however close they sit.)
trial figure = 28.88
